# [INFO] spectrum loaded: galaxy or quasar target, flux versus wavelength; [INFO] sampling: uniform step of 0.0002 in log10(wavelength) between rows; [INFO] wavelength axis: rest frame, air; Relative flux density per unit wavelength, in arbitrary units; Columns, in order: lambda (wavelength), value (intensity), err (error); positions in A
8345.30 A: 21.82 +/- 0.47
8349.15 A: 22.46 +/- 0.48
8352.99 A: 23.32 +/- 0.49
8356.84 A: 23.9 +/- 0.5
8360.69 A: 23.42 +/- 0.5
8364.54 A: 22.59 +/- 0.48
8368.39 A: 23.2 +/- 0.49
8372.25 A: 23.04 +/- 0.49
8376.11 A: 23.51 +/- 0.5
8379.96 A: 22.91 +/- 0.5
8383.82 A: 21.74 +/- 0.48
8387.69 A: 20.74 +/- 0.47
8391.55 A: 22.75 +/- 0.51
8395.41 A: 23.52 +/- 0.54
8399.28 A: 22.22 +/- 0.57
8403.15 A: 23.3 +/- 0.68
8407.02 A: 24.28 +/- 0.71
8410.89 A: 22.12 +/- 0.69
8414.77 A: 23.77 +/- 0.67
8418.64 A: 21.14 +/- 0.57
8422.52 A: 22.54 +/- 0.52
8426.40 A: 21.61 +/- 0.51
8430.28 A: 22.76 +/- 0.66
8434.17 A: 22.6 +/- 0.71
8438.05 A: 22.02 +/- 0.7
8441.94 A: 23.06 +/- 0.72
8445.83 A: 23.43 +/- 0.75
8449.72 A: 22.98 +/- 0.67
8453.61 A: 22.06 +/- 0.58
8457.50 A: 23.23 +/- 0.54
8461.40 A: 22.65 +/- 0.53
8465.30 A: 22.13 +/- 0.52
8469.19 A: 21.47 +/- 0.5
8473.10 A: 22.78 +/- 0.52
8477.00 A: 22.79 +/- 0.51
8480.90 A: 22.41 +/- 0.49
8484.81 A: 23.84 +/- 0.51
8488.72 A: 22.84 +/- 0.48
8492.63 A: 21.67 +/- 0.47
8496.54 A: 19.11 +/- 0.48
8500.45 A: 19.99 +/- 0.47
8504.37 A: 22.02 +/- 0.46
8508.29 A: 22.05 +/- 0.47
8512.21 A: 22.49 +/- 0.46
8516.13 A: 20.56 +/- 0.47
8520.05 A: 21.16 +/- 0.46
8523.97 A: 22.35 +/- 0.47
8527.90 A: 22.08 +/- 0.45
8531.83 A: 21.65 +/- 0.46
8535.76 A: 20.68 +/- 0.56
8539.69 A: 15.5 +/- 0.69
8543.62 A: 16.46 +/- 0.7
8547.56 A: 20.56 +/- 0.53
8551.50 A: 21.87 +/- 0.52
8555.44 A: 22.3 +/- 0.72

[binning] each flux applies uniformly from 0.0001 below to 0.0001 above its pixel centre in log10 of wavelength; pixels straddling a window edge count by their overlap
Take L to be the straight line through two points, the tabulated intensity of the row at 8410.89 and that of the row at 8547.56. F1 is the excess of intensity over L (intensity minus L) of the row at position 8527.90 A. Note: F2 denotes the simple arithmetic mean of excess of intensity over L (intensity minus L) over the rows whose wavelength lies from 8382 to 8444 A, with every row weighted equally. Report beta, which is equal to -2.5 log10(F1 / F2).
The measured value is -1.2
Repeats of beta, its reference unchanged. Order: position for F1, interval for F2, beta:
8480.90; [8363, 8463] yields -0.7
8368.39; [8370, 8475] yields 0.0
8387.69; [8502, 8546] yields -2.3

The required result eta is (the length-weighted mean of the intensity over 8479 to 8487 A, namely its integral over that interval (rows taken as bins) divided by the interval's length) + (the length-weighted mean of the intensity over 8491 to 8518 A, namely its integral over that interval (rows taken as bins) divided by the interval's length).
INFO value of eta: 44.2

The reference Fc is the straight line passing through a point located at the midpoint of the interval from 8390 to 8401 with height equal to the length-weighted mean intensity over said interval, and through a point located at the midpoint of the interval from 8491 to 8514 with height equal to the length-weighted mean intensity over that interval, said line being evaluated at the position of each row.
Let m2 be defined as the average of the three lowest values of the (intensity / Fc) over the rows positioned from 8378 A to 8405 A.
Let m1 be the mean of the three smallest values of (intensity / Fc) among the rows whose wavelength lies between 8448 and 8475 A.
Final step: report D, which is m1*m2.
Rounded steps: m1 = 1.003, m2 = 0.94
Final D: 0.944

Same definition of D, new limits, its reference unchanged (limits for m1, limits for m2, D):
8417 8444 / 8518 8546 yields 0.821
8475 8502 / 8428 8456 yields 0.955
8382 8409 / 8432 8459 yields 0.944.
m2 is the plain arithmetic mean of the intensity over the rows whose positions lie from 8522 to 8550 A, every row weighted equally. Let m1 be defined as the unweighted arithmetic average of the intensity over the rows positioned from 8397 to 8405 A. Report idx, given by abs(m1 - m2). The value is 2.9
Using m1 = 22.8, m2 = 19.9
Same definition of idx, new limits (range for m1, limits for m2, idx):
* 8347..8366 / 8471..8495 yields 0.4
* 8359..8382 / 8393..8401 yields 0.2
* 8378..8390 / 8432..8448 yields 1.0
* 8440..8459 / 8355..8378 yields 0.3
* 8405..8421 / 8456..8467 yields 0.2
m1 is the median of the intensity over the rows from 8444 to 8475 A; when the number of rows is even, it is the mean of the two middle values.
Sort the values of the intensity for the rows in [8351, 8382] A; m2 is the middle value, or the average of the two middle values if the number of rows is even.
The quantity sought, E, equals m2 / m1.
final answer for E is 1.02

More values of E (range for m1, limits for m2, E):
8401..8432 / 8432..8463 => 1.01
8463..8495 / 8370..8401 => 1.01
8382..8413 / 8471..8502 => 1.00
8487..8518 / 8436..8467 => 1.04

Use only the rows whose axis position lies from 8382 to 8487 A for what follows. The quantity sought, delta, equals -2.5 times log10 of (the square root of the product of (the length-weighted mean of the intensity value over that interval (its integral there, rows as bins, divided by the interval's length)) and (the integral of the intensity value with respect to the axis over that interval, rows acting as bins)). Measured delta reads -5.91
